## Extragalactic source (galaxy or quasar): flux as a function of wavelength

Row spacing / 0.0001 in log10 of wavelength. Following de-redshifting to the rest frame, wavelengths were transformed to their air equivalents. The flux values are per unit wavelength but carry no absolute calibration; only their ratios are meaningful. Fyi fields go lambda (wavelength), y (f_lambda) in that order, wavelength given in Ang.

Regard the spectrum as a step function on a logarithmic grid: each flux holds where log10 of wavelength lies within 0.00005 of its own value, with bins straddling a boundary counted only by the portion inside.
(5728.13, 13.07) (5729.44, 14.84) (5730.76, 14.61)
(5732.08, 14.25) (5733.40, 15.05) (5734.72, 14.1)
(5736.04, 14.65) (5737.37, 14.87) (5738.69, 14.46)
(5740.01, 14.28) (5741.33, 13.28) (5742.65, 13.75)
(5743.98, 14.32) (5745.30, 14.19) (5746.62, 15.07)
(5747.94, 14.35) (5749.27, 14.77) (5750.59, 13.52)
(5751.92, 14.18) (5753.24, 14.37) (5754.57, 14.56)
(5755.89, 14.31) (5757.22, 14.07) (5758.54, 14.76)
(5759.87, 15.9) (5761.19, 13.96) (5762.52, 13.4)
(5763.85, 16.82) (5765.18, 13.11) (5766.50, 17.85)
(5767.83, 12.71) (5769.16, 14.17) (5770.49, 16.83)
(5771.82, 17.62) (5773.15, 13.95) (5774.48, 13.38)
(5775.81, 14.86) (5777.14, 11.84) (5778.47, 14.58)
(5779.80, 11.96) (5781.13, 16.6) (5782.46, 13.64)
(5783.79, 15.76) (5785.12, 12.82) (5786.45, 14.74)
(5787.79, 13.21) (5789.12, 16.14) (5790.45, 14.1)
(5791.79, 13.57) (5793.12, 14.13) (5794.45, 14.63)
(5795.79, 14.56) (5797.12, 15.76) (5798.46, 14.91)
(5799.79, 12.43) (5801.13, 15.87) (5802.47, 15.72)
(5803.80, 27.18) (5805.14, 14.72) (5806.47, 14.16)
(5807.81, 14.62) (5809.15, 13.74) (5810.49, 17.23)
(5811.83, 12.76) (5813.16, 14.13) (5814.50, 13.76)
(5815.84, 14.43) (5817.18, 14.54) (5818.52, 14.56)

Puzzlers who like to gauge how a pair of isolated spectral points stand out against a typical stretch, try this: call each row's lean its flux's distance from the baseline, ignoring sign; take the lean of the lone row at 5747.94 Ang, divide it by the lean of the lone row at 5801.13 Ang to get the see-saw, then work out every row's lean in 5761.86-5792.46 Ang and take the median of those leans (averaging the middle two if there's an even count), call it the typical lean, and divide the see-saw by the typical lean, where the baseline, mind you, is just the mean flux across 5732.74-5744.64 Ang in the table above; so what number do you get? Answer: 0.0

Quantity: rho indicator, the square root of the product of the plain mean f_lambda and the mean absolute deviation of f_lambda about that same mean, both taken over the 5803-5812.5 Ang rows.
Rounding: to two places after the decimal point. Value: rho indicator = 7.40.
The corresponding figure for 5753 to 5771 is 4.19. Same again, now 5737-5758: 2.17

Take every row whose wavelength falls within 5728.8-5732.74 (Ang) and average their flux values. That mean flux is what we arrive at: 14.6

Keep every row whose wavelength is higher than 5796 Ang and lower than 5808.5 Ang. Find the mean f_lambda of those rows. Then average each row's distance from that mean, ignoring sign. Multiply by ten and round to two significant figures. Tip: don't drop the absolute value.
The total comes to 25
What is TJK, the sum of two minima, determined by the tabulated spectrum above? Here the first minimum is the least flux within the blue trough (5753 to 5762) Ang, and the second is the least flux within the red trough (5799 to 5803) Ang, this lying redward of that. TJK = 26.4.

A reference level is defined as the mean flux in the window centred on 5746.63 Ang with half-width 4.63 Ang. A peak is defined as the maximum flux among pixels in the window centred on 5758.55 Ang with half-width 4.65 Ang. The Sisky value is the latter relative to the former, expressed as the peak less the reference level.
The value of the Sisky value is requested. 2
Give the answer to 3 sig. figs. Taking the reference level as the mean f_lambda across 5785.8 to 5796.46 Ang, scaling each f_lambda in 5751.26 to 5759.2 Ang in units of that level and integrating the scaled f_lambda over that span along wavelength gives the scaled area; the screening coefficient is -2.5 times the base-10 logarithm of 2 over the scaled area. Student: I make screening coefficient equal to 1.50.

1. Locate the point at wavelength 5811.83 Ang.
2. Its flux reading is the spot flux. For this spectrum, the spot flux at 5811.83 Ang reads 12.76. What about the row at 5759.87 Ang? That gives 15.9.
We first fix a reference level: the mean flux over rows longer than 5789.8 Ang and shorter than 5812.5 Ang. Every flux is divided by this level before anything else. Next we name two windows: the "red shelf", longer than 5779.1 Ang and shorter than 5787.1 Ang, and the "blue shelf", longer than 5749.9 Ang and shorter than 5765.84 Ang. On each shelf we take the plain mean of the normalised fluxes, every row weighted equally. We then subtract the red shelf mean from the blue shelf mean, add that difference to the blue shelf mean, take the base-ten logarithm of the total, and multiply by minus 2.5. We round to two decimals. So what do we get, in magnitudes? 0.05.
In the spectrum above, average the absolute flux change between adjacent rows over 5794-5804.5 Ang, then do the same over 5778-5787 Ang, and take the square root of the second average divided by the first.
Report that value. 1.01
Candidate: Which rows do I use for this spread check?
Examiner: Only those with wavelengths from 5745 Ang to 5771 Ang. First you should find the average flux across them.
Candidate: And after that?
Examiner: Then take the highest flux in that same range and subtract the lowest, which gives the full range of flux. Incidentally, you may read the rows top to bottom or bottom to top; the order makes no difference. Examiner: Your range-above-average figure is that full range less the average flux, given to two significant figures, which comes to -9.5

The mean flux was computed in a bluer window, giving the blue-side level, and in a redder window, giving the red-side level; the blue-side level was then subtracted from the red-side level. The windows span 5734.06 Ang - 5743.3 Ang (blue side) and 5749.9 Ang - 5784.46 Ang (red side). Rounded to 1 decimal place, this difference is 0.4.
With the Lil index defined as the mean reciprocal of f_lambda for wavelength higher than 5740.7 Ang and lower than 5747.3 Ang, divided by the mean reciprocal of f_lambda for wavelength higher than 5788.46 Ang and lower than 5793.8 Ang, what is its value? 1.02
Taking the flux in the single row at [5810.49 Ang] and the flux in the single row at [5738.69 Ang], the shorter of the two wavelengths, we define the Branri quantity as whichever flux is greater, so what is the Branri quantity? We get 17.2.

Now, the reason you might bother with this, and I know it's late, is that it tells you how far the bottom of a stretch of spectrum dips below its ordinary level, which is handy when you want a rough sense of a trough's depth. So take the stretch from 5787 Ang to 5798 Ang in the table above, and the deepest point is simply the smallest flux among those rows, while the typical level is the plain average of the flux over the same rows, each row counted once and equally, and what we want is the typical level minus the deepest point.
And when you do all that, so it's 1.3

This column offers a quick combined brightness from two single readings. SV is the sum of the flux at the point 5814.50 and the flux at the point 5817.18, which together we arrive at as 28.3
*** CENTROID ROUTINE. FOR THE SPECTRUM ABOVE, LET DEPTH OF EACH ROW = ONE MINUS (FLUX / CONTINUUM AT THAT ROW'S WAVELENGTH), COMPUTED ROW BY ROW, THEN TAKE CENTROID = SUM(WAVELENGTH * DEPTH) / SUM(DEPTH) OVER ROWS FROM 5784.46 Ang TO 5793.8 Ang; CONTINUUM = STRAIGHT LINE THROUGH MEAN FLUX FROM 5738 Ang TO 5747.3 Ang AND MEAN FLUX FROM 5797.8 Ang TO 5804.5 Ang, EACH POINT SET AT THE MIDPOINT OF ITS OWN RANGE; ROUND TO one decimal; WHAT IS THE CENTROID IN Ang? 5789.1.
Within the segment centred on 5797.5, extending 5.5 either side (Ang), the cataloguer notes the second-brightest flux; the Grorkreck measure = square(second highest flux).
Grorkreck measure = 248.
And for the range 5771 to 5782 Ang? 276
